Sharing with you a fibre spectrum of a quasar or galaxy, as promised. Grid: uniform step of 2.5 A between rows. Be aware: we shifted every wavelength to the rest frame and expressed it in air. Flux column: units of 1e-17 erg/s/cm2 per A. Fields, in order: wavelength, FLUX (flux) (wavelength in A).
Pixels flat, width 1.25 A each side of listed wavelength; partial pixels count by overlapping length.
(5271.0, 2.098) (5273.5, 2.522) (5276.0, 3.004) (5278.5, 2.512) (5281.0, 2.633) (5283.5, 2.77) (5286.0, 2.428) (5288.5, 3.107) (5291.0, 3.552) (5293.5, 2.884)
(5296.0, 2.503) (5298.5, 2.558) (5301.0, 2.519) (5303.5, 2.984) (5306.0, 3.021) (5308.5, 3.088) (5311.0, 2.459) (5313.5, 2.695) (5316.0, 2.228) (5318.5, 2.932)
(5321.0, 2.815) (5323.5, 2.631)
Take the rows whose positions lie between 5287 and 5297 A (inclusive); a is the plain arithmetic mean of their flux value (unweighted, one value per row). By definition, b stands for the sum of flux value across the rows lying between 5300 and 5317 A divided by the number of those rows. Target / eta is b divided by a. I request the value 0.90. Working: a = 3.01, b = 2.71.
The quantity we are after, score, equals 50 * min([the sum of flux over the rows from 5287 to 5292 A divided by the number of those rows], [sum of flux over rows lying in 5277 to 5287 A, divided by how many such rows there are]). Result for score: 129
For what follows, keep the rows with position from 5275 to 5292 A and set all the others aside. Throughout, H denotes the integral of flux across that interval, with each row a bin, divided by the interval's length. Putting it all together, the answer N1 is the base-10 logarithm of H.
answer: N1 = 0.454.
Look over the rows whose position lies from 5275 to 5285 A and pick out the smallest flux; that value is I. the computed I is 2.512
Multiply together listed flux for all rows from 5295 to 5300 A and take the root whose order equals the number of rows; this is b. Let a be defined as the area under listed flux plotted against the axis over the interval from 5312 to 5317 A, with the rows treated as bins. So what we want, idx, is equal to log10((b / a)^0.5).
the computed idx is -0.345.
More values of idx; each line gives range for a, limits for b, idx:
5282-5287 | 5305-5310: -0.315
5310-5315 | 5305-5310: -0.312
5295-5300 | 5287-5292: -0.290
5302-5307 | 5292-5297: -0.372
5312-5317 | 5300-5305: -0.327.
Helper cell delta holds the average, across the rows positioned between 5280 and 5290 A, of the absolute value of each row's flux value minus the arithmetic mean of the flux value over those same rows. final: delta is 0.20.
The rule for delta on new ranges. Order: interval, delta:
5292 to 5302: 0.13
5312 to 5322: 0.22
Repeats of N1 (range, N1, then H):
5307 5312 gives 0.447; 2.80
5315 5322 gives 0.426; 2.67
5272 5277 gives 0.434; 2.72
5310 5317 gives 0.393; 2.47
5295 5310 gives 0.444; 2.78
